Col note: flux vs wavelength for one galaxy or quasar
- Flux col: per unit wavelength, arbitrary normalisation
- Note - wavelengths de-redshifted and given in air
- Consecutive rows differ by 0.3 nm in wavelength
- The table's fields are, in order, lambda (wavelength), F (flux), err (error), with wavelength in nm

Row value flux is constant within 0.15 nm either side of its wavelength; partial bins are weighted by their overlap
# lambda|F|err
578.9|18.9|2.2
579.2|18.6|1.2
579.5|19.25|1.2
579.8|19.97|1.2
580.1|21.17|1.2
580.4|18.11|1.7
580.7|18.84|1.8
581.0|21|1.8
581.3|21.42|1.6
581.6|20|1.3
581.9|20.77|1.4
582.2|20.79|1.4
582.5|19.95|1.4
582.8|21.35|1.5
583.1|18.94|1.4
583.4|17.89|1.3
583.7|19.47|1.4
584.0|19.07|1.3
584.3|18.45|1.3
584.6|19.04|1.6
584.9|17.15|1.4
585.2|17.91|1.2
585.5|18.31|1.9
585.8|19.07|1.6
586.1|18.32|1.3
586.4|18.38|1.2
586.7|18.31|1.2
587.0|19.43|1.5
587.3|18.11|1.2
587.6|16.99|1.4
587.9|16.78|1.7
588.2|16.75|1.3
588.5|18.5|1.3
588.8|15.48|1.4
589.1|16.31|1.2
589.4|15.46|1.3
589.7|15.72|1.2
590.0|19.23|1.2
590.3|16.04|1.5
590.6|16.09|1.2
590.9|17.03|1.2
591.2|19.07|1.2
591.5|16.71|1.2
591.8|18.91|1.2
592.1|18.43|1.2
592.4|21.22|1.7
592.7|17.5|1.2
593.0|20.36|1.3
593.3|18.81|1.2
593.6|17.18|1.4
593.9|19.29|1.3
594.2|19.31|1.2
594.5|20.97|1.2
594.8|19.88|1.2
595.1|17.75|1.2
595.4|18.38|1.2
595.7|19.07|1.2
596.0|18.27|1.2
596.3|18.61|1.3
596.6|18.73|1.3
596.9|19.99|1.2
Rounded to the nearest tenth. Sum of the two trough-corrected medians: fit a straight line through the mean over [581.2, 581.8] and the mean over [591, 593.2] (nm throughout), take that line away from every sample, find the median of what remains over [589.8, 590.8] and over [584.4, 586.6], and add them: -4.6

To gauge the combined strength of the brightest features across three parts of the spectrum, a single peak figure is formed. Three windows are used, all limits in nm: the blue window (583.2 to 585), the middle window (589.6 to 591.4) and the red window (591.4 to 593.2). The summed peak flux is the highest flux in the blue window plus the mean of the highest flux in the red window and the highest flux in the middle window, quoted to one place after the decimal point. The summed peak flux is 39.7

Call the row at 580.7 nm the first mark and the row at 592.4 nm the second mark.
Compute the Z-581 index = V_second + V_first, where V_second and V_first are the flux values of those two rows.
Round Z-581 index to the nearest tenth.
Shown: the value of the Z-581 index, 40.1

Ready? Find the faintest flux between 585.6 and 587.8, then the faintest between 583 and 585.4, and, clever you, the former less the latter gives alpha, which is -0.2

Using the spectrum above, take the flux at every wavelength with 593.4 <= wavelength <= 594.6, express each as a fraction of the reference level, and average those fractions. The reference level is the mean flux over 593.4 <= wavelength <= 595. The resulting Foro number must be 0.99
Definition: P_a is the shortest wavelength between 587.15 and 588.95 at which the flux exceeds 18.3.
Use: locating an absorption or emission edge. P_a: 588.5 nm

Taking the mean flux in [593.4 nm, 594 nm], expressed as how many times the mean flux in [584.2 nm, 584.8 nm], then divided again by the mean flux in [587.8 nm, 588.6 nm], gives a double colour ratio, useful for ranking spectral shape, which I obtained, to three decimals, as 0.056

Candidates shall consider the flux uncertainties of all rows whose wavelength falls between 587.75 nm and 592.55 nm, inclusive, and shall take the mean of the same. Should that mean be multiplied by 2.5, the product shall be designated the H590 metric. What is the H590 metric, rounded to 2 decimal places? 3.28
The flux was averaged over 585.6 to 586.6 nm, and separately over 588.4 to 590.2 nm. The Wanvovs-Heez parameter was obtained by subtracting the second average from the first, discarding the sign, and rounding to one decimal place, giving 1.8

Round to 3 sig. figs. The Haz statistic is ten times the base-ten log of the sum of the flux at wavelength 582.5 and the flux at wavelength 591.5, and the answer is 15.6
